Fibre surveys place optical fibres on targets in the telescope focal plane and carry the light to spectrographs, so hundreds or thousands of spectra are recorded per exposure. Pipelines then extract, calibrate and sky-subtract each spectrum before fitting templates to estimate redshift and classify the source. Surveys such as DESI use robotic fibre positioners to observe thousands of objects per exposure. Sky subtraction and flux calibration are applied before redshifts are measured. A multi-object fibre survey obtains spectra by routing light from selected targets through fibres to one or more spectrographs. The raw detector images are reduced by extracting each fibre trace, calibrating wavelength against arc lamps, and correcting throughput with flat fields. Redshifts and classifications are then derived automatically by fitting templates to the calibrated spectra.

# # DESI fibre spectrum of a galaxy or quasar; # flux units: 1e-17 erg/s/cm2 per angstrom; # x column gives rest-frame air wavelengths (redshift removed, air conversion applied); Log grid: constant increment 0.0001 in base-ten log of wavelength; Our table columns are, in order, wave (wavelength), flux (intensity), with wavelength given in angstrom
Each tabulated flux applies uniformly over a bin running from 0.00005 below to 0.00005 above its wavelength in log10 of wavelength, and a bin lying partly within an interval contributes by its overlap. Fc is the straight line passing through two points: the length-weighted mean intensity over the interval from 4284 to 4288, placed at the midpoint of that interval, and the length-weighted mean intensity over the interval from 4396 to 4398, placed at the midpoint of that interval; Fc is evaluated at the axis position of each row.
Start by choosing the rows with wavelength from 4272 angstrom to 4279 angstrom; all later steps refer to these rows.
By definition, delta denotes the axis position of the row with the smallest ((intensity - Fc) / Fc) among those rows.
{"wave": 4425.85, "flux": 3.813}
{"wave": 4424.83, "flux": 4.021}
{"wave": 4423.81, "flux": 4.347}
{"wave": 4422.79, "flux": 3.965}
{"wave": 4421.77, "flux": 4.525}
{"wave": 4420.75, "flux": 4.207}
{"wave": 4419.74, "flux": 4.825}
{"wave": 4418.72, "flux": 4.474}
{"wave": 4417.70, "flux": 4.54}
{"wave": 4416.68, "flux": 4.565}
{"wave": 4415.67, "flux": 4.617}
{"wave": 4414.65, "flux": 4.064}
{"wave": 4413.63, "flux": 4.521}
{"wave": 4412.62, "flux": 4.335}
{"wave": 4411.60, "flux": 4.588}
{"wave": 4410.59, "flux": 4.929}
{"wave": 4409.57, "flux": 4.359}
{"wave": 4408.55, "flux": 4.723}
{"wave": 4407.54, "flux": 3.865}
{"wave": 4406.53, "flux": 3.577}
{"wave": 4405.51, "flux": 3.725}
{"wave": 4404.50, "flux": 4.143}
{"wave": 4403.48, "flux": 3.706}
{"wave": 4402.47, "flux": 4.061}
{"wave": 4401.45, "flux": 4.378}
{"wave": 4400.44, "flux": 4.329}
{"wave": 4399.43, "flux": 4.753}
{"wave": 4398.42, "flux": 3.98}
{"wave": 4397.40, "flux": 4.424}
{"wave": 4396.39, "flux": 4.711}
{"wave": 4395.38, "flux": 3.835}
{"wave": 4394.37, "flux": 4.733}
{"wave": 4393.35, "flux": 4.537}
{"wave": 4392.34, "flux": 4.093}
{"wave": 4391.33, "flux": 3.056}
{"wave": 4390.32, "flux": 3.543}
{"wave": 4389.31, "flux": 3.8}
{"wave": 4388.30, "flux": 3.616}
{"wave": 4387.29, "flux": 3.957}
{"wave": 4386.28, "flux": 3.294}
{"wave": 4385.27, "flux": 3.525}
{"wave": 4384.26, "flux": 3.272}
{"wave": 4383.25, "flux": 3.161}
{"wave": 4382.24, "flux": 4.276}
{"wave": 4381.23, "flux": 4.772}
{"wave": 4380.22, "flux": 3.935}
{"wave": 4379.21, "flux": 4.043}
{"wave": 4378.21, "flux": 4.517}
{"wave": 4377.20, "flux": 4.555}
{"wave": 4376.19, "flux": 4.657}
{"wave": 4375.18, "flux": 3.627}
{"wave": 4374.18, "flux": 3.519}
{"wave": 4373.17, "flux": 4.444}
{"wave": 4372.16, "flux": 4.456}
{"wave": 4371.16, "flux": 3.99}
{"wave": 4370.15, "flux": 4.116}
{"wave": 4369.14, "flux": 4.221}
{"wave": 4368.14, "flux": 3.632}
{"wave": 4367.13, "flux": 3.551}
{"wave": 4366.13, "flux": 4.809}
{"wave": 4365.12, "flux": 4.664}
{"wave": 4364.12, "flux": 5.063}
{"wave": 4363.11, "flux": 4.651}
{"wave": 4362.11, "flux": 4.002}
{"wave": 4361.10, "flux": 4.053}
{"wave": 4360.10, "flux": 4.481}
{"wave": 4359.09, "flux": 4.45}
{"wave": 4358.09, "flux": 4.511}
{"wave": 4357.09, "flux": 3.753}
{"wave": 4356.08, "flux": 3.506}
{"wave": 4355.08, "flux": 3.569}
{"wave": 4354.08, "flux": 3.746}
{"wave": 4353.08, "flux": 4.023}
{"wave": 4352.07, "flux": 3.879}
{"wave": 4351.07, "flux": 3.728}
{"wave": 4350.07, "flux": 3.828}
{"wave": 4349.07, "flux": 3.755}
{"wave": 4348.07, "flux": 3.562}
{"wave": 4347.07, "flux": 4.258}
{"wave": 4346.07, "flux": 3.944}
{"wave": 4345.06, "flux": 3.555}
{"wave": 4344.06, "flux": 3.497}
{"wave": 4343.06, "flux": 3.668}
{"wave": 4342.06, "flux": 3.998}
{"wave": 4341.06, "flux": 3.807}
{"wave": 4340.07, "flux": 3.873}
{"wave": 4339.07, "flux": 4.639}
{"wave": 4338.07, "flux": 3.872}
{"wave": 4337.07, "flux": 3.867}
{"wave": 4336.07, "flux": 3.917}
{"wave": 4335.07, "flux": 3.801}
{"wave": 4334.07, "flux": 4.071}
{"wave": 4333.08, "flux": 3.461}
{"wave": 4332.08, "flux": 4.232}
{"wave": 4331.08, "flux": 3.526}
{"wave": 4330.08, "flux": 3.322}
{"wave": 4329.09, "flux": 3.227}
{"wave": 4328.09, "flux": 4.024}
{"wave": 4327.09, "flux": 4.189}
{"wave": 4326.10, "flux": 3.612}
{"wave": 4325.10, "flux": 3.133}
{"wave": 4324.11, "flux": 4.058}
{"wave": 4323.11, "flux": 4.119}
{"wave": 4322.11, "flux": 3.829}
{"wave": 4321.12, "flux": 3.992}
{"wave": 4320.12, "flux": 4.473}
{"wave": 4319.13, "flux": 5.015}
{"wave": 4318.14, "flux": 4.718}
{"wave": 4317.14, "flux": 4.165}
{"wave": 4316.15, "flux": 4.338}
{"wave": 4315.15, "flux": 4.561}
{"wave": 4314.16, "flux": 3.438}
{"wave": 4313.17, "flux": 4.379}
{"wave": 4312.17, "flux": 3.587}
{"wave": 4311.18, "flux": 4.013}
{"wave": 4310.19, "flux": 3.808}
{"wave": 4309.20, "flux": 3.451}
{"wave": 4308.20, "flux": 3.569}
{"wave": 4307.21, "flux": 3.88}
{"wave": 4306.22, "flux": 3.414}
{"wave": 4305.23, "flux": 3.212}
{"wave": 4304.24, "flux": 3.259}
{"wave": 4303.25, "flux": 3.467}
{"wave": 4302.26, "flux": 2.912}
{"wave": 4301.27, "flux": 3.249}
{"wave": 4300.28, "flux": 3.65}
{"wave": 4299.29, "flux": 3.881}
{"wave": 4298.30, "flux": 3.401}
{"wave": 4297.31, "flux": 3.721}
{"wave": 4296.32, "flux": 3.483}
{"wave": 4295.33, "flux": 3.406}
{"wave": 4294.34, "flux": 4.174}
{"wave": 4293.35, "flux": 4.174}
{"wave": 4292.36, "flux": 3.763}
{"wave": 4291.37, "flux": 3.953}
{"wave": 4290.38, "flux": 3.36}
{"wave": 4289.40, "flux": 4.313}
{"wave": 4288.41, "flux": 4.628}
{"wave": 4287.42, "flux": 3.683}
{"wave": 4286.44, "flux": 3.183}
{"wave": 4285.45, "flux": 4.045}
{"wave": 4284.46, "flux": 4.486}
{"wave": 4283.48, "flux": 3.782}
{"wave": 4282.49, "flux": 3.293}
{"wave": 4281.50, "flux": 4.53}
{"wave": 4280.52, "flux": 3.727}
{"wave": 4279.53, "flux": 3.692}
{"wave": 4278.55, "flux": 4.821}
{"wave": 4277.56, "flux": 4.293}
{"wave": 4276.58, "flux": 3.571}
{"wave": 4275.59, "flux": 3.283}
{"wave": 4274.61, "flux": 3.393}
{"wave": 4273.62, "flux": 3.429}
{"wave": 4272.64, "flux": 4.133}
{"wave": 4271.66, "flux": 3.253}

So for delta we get 4275.59 angstrom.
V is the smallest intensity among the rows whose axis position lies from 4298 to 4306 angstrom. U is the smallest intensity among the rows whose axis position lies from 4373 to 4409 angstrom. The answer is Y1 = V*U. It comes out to 8.9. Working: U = 3.056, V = 2.912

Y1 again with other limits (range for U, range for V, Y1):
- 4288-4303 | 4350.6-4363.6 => 10.2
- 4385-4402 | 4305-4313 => 9.8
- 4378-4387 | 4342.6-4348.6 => 11.1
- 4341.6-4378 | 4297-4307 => 10.2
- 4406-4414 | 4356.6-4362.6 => 13.4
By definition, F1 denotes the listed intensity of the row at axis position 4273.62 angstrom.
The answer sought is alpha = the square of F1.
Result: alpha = 11.8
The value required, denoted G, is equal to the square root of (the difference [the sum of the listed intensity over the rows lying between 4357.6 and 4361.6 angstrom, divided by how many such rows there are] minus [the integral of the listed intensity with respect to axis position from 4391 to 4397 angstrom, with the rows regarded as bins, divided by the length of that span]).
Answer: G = 0.42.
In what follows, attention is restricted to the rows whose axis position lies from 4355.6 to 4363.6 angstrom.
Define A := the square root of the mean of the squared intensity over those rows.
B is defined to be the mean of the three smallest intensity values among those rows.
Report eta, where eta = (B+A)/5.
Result 1.59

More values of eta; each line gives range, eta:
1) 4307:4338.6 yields 1.44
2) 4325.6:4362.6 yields 1.44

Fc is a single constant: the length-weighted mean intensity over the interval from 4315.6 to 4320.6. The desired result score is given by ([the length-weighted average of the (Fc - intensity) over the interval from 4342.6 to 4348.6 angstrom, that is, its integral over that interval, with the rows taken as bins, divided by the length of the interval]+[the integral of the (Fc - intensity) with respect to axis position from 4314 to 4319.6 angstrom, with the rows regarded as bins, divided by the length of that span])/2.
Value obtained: 0.456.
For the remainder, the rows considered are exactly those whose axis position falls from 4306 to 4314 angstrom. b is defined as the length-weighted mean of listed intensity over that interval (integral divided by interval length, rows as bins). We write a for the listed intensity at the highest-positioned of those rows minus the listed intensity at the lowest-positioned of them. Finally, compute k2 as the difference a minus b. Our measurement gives -2.8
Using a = 1.0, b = 3.8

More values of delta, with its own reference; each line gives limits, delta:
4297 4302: 4301.27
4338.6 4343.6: 4343.06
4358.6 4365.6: 4362.11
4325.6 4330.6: 4329.09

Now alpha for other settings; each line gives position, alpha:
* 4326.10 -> 13.0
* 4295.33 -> 11.6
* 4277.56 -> 18.4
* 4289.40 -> 18.6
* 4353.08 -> 16.2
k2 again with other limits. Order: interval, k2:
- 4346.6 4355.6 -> -4.5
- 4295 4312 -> -2.9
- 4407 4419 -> -3.9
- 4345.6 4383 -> -3.8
